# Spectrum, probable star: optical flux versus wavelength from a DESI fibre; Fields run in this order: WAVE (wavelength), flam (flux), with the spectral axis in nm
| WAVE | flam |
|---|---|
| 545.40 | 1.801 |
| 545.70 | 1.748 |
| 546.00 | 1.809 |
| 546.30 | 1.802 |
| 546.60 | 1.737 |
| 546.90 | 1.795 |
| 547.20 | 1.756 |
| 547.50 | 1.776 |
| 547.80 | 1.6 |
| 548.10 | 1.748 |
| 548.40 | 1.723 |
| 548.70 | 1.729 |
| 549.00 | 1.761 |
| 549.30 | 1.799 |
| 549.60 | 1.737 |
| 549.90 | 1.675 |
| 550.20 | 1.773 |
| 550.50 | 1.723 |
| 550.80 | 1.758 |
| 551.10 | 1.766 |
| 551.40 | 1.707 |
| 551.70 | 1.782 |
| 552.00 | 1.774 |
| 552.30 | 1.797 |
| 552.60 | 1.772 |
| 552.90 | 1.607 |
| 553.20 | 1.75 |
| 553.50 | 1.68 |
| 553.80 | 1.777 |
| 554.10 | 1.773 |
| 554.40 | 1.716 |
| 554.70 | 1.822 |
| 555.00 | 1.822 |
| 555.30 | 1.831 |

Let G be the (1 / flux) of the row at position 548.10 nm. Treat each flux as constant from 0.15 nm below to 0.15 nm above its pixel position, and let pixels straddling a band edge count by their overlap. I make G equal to 0.572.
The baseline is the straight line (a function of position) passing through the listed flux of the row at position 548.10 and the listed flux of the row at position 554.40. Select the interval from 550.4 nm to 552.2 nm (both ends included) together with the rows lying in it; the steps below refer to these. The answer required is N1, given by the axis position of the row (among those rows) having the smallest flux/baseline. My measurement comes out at 551.40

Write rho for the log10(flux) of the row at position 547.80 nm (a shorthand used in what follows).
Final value 0.204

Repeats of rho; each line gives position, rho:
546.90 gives 0.254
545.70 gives 0.243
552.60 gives 0.248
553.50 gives 0.225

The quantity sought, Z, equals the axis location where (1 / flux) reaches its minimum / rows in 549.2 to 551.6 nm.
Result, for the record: 549.30 nm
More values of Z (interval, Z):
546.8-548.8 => 546.90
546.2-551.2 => 546.30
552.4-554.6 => 553.80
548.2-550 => 549.30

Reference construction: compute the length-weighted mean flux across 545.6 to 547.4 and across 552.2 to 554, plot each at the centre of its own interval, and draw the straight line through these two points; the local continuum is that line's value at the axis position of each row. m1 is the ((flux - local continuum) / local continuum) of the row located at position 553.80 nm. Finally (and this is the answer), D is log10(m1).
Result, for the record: -1.5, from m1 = 0.030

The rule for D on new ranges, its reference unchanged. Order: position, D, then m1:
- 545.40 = -2.0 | 0.010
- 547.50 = -2.4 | 0.004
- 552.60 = -1.7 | 0.022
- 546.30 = -1.8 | 0.014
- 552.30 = -1.4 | 0.036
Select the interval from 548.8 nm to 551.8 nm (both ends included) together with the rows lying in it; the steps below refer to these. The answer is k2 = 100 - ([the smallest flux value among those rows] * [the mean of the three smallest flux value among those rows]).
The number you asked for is 97.15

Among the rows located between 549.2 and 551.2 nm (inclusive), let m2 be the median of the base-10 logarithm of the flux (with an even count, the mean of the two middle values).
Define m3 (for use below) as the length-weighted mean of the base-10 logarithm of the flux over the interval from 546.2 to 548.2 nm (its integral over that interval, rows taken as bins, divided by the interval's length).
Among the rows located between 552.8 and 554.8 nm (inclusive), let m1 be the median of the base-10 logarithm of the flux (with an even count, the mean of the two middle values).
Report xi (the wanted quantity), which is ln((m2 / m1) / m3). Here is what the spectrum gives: 1.43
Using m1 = 0.243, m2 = 0.245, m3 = 0.241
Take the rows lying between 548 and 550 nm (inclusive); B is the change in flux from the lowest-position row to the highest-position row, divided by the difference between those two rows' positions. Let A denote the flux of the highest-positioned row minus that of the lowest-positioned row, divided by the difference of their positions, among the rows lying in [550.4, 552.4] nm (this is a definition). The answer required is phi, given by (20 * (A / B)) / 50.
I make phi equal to -0.4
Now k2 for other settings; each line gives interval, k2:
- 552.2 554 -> 97.30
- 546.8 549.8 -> 97.31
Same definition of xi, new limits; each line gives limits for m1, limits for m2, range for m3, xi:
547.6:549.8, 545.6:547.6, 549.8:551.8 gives 1.46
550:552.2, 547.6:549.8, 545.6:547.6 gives 1.36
